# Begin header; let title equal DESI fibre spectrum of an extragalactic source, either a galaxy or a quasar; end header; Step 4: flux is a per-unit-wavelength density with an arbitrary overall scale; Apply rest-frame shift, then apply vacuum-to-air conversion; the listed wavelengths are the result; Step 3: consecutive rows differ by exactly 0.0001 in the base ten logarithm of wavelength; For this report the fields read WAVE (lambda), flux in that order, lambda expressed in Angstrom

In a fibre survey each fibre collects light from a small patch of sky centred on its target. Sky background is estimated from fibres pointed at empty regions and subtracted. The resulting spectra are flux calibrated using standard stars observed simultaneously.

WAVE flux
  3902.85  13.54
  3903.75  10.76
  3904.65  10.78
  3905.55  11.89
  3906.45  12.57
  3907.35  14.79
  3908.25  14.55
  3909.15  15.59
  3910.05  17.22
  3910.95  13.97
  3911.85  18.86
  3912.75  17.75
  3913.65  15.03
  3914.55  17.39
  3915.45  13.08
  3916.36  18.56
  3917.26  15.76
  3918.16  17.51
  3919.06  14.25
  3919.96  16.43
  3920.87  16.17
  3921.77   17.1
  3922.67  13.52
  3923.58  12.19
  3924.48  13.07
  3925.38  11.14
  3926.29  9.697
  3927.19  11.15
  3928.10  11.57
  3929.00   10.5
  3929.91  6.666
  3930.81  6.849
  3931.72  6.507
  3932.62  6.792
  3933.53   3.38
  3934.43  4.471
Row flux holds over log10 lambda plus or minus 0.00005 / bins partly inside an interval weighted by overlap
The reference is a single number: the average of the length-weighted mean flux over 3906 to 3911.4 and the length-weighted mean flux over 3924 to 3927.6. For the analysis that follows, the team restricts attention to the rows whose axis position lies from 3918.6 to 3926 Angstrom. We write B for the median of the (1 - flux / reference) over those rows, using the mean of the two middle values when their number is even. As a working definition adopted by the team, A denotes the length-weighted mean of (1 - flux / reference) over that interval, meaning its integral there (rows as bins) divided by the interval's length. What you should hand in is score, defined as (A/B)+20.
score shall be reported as 21.3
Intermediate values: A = -0.08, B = -0.07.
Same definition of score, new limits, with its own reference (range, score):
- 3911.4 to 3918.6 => 20.8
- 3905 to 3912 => 21.0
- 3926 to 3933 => 20.9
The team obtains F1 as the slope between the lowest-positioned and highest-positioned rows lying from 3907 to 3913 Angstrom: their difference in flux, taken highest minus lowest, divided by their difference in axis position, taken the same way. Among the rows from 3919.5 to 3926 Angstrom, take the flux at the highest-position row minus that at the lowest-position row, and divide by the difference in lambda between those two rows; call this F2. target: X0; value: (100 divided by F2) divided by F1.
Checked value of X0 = -187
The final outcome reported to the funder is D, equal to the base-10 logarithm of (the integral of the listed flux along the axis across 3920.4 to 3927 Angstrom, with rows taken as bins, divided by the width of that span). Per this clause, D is 1.12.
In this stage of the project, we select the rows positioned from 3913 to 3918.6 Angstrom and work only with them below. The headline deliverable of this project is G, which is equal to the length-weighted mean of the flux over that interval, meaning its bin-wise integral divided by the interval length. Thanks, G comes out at 16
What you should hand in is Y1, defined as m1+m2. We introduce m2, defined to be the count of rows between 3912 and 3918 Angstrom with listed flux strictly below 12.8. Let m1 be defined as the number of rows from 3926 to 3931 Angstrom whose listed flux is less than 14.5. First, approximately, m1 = 6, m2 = 0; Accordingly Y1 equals 6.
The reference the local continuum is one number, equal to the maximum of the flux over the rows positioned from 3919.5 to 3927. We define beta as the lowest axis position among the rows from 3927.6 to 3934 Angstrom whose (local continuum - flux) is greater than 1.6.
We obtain 3928.10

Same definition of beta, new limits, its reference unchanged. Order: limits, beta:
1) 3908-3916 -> 3908.25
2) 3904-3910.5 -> 3904.65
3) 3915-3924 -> 3915.45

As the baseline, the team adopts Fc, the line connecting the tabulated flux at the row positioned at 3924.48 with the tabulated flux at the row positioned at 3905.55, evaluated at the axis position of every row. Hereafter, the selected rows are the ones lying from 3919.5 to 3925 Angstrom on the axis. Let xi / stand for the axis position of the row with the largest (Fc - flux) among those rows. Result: 3923.58 Angstrom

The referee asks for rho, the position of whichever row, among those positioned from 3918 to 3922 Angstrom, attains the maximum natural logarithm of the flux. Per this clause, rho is 3918.16 Angstrom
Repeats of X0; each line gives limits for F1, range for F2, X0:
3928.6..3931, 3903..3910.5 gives -48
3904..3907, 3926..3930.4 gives -120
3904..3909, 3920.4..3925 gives -111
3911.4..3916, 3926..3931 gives 99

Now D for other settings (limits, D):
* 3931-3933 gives 0.82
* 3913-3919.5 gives 1.20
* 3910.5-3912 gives 1.20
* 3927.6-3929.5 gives 1.04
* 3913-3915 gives 1.21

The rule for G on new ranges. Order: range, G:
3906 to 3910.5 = 15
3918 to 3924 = 15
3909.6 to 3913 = 17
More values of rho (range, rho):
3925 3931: 3928.10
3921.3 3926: 3921.77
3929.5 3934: 3930.81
